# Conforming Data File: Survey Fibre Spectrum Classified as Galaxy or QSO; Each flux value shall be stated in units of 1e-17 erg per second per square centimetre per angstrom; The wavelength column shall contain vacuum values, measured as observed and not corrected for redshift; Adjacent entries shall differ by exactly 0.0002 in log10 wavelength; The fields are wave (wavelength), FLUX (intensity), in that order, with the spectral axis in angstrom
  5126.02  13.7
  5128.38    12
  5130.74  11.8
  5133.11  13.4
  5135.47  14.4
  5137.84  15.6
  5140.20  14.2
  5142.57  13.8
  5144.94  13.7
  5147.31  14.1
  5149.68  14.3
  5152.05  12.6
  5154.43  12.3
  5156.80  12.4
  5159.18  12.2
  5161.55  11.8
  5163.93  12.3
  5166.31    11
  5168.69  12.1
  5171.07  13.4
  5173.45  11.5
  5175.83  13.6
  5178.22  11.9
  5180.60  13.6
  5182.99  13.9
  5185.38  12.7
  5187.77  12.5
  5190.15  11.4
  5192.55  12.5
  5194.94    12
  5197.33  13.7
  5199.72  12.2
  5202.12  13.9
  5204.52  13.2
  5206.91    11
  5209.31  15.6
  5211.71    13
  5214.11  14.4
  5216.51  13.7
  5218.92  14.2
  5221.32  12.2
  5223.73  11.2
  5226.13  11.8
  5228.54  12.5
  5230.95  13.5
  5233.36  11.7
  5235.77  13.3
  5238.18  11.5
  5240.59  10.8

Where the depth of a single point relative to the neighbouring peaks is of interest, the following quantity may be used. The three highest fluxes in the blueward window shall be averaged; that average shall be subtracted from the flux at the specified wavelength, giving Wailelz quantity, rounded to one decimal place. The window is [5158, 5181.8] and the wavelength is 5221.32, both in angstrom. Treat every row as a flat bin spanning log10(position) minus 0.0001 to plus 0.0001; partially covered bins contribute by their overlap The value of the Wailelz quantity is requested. -1.3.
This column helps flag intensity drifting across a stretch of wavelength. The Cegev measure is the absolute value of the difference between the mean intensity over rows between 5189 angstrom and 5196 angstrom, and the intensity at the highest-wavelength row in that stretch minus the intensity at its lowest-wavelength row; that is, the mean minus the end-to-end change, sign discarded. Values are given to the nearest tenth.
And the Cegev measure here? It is 11.4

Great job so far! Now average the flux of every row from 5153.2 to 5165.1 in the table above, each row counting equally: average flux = 12.2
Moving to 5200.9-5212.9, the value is 13.3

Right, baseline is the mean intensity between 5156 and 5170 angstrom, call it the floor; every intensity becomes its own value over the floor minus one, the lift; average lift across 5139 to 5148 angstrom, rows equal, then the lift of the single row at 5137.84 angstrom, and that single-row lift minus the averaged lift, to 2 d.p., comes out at 0.14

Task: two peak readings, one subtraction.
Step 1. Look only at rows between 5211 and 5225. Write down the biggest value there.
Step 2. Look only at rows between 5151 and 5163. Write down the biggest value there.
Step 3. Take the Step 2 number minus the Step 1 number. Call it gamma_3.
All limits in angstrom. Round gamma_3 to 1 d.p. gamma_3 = -1.8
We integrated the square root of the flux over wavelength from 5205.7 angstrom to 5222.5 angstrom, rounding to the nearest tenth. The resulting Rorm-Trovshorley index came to 61.5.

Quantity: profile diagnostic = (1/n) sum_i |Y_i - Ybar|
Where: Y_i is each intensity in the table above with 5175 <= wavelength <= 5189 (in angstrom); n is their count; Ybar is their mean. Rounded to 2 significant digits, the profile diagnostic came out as 0.67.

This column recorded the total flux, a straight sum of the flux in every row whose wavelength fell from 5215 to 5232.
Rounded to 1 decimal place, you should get 89.1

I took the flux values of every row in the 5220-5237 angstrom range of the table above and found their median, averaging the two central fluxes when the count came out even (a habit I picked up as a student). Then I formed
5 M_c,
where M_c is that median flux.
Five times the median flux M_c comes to 61.0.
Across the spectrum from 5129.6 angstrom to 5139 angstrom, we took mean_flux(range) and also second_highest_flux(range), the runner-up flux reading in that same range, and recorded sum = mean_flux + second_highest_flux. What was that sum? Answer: 28.2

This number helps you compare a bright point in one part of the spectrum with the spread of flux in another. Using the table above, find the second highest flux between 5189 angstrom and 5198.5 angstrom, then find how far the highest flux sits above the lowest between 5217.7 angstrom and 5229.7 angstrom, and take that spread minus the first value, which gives -9.5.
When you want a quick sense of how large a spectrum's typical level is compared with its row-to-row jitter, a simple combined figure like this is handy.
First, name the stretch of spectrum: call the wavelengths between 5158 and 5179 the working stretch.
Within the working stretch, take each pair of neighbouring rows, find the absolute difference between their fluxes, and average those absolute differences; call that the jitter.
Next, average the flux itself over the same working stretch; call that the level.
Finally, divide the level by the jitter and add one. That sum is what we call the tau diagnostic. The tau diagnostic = 10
